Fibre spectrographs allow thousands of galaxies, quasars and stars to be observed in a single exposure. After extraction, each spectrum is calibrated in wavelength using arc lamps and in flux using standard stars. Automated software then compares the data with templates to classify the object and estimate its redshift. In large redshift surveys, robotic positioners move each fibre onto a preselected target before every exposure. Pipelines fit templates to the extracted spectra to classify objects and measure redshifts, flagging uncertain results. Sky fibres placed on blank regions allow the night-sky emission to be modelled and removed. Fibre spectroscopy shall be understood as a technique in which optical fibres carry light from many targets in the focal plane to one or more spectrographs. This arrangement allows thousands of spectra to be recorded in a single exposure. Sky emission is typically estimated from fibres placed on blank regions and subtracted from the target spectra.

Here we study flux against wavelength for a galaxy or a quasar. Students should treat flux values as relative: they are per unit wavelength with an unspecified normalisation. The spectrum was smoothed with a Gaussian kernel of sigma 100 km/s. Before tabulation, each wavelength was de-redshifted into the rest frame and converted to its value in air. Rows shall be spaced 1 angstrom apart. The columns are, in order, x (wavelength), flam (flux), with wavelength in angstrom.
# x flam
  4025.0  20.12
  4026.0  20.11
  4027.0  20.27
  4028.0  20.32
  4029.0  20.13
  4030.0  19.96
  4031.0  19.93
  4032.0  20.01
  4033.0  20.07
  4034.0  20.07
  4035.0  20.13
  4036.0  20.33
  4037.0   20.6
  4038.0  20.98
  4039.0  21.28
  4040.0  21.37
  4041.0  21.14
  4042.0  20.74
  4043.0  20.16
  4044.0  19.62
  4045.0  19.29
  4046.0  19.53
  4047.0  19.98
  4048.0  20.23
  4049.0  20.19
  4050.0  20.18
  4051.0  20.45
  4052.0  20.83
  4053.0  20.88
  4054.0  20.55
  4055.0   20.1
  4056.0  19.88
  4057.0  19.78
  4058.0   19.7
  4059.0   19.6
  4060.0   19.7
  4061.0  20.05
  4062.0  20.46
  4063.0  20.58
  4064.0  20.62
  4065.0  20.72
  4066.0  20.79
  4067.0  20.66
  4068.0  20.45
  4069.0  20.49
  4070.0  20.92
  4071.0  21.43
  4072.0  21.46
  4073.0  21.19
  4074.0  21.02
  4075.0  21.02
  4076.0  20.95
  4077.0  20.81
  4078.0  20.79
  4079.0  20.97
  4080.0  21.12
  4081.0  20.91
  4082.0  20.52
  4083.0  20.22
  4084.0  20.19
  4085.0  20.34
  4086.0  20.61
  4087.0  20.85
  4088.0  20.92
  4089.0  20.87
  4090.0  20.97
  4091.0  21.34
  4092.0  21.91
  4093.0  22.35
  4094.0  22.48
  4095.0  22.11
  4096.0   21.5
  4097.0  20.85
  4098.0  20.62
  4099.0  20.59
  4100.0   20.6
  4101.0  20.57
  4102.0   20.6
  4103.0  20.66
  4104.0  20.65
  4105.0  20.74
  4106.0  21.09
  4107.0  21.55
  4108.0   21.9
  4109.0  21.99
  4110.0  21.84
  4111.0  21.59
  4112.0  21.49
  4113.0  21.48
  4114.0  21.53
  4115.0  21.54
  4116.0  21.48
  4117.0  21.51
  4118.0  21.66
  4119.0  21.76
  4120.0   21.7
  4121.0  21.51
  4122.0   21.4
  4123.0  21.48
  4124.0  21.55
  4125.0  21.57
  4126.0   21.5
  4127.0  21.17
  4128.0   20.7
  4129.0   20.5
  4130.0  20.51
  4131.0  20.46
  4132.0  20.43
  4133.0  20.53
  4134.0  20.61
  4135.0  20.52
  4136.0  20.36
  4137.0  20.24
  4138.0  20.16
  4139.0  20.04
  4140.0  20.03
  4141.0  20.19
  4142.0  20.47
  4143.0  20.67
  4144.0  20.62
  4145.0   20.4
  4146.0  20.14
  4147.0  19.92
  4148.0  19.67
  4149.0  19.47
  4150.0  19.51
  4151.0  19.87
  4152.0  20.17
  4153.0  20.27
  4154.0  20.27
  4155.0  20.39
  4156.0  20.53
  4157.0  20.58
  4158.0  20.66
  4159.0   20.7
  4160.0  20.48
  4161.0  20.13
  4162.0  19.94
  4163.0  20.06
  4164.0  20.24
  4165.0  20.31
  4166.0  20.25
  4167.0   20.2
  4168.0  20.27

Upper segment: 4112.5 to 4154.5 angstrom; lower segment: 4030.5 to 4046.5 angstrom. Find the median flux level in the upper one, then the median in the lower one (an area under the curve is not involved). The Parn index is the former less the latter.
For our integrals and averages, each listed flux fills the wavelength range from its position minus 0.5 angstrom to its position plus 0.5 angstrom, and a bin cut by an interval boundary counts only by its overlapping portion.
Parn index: 0.37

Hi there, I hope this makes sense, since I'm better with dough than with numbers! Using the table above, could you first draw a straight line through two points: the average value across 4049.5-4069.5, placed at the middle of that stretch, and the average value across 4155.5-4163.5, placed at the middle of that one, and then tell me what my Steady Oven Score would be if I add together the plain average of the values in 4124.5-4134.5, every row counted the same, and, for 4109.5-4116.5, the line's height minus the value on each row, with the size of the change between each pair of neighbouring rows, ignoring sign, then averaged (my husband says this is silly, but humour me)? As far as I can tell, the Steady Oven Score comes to 20.9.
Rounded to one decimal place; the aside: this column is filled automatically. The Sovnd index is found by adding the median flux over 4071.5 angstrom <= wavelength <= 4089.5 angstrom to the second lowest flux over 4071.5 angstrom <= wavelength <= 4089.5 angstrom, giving 41.1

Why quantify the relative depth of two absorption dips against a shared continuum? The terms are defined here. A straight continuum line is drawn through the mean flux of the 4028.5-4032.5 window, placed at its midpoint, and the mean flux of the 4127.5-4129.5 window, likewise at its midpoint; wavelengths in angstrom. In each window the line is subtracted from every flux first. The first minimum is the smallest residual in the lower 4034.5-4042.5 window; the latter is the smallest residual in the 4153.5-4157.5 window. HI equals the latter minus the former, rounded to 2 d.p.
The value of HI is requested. -0.58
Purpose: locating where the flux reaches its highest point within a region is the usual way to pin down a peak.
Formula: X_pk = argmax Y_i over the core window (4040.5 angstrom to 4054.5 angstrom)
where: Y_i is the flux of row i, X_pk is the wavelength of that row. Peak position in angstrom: 4041.0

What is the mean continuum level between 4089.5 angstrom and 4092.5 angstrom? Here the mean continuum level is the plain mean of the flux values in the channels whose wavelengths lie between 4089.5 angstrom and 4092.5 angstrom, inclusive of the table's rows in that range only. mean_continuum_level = 21.4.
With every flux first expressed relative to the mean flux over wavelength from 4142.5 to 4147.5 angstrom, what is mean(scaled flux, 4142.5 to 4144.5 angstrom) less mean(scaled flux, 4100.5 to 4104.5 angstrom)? 0.00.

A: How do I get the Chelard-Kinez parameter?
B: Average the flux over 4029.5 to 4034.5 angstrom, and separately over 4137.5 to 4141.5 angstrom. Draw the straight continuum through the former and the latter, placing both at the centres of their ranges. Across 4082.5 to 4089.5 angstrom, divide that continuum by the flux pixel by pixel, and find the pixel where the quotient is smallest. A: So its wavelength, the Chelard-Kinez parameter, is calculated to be 4088.0 angstrom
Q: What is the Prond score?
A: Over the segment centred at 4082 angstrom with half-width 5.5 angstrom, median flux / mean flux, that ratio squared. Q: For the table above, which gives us 1.01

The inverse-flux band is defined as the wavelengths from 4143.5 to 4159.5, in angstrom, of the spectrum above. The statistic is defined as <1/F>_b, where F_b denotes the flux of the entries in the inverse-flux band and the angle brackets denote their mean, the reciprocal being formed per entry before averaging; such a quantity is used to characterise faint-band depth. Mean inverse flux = 0.0495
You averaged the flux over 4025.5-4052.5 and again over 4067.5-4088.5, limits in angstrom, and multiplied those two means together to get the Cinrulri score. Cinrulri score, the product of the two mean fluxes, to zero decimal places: 422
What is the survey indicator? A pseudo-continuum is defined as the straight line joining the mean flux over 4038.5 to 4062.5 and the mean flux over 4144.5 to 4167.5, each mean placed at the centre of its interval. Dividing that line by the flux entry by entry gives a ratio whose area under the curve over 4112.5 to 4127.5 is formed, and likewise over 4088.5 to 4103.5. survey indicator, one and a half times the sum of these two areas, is 42.6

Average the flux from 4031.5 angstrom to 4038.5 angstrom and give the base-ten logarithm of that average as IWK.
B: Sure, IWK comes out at 1.308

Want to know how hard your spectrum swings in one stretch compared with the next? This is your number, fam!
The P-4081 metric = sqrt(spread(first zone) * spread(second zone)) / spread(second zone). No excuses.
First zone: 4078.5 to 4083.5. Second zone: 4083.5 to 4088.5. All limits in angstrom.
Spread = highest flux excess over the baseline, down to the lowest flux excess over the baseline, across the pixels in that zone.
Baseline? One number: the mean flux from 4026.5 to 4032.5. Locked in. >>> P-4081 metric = 1.11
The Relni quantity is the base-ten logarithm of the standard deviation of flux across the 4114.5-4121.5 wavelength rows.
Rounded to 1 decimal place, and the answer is -1.0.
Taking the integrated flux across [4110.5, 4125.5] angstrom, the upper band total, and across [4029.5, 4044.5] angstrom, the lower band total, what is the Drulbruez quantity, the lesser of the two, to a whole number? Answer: 306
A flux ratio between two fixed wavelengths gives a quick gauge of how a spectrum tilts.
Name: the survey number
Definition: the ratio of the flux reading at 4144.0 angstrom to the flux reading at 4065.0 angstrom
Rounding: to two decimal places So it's 1.00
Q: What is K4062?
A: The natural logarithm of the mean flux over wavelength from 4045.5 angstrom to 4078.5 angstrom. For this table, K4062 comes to 3.02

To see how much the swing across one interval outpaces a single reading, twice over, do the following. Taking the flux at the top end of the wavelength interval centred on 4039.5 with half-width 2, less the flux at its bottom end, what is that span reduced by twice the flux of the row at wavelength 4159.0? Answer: -41.2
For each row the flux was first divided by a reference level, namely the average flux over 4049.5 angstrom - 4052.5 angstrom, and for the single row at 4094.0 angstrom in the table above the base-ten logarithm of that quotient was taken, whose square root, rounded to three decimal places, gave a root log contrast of 0.201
